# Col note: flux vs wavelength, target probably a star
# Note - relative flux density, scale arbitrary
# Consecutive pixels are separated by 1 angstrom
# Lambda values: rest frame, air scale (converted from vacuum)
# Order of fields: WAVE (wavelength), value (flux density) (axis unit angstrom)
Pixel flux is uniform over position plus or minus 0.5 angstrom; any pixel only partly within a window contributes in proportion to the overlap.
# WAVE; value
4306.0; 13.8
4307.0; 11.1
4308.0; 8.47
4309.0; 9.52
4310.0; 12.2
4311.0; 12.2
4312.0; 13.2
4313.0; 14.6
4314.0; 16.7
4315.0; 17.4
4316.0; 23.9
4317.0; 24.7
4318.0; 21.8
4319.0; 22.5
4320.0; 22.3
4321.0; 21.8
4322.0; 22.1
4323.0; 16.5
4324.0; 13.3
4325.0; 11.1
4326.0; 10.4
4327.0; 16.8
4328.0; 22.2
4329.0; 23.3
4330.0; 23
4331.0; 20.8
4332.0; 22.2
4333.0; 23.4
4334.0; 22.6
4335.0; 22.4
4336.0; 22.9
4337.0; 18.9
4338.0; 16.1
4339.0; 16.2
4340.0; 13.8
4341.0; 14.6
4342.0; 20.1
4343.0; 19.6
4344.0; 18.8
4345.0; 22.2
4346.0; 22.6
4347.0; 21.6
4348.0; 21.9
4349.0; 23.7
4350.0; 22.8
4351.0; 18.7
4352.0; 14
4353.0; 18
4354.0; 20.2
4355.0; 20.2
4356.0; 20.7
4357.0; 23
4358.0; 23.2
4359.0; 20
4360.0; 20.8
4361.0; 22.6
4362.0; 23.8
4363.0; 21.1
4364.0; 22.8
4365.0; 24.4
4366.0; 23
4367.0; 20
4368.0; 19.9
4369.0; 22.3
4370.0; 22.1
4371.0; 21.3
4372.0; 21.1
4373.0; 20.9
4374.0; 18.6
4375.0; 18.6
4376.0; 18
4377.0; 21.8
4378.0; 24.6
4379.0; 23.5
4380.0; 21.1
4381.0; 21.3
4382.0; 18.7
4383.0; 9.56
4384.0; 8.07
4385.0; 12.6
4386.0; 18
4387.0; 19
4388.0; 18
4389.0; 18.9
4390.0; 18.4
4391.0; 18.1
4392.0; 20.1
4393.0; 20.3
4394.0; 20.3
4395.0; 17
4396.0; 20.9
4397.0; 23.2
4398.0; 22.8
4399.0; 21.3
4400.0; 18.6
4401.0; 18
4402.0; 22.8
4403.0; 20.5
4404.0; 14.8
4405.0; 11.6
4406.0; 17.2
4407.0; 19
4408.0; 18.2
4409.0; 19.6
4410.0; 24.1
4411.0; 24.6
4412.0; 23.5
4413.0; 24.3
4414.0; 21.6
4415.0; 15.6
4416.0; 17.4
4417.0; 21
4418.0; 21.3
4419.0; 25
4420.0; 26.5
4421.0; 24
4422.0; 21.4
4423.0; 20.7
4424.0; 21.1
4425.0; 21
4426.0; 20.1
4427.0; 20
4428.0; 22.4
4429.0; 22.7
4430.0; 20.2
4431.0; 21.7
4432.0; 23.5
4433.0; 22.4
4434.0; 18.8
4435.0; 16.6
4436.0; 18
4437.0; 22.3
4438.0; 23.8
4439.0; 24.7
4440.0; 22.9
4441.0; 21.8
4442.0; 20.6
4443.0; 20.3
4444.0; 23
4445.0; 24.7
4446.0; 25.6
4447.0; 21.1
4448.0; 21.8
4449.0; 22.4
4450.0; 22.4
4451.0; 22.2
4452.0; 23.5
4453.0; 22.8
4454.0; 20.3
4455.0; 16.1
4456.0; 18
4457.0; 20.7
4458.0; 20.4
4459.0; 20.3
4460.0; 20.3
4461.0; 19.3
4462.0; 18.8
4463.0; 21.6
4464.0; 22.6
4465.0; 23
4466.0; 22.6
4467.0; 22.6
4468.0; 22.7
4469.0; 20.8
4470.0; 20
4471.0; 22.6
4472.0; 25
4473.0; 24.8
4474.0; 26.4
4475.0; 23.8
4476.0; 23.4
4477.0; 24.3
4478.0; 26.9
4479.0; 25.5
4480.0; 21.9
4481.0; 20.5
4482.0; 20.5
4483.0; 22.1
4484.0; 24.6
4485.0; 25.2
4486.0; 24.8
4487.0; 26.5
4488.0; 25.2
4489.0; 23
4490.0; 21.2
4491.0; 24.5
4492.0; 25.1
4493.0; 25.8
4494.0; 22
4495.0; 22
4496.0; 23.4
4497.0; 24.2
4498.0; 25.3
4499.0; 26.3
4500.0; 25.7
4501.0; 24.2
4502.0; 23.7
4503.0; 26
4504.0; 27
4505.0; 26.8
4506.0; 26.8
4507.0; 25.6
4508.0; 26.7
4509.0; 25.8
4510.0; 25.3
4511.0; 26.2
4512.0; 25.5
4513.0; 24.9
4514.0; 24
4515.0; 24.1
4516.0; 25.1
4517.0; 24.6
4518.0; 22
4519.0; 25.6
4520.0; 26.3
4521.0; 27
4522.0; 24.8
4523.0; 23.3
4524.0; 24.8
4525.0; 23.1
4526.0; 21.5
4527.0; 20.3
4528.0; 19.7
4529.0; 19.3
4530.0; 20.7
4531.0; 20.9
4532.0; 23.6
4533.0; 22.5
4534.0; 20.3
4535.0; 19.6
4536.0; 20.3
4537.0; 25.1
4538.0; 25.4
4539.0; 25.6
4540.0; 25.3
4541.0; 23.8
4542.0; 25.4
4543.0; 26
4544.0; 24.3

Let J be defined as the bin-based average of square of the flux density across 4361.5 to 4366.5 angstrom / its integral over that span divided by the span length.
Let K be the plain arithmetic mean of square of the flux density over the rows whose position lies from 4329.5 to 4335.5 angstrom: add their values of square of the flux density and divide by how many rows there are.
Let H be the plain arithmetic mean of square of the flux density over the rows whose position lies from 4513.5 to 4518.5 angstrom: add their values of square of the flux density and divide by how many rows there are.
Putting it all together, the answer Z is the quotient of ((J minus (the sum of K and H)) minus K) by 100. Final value -10.5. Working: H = 575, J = 531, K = 502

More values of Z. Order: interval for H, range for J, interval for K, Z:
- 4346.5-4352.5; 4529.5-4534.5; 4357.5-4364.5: -9.4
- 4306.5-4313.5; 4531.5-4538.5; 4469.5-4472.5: -6.6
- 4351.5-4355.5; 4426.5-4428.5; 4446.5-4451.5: -8.5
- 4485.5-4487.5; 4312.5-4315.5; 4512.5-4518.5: -15.6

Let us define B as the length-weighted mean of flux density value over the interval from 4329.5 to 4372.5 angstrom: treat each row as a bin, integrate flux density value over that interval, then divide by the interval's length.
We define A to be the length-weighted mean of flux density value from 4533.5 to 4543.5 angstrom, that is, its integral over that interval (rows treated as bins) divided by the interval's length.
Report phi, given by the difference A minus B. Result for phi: 2.9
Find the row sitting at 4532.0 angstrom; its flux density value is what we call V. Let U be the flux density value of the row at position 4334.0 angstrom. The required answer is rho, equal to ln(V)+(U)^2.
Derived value 514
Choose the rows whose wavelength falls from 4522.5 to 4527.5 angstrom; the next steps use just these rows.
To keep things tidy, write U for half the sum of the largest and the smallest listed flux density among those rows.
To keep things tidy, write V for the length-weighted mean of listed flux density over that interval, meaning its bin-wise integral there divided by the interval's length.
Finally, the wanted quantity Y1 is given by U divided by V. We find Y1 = 1.00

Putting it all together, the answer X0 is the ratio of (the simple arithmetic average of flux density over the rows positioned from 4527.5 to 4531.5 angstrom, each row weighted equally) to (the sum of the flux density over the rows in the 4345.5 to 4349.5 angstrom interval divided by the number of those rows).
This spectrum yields 0.9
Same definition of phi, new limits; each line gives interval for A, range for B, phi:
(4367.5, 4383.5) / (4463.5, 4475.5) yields -2.9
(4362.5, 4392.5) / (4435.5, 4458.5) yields -2.2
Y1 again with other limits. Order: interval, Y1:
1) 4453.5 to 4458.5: 0.96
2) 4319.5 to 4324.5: 0.93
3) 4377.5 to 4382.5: 0.99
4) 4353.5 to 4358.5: 1.01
